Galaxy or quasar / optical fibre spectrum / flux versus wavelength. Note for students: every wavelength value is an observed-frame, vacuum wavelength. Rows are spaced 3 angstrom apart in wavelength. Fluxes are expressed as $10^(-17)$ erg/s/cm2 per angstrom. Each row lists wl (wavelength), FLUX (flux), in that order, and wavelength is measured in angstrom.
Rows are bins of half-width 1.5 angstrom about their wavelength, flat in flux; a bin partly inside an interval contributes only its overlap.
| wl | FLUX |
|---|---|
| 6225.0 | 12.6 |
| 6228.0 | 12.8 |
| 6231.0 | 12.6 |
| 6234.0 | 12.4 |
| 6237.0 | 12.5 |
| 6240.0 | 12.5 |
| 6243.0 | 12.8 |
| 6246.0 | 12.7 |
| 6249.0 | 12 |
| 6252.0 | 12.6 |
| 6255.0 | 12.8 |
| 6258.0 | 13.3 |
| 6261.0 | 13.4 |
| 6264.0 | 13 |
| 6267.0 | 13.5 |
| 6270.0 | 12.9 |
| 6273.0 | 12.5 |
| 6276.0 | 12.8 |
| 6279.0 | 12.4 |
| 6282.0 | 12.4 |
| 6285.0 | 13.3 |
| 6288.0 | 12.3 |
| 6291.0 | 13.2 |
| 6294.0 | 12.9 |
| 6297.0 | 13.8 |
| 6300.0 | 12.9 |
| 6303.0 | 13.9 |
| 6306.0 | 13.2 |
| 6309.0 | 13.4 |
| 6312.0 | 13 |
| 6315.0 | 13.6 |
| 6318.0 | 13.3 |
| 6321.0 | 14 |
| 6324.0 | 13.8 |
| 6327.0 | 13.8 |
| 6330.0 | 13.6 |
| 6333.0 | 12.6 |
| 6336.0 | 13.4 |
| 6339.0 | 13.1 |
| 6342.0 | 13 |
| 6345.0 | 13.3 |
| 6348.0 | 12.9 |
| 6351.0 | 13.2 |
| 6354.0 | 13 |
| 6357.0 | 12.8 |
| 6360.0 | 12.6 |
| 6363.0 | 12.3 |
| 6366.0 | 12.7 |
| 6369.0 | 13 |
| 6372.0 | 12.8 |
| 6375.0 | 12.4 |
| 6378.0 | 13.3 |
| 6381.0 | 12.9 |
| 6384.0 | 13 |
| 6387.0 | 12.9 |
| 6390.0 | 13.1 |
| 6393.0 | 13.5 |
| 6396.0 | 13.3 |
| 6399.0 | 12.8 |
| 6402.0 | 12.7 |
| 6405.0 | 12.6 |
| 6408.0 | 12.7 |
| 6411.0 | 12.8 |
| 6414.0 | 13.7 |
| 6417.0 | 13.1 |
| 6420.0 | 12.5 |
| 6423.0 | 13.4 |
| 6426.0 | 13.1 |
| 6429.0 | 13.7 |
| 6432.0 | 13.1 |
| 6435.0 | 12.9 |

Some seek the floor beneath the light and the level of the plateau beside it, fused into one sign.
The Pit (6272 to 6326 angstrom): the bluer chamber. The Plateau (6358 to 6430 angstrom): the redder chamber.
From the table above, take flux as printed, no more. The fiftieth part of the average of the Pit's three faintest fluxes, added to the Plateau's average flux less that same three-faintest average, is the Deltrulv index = 0.8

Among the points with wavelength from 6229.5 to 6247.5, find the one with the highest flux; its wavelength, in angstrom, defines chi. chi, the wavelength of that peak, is 6243.0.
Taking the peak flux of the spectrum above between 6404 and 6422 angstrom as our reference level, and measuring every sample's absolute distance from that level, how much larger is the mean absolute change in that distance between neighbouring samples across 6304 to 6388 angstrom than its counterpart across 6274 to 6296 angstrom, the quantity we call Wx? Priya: -0.26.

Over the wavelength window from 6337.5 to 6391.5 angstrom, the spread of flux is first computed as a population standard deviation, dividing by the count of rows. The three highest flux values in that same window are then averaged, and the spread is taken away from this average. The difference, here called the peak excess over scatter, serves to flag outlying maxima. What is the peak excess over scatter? 13.0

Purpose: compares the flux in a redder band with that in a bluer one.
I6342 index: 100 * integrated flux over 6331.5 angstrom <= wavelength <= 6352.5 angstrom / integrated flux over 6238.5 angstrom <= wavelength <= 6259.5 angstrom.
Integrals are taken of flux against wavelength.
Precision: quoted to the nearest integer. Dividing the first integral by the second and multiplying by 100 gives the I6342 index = 103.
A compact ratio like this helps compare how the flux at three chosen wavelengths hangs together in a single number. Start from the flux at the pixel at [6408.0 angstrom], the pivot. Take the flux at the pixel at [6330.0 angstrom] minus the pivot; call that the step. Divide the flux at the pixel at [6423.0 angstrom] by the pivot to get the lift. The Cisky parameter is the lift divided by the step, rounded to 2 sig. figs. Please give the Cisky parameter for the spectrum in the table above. 1.2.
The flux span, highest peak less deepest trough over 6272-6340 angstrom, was 1.70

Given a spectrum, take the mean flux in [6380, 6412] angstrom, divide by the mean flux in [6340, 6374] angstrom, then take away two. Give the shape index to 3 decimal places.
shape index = -0.995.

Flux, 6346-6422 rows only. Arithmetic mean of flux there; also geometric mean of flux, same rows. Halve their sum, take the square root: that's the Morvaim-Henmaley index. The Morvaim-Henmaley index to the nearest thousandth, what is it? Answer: 3.592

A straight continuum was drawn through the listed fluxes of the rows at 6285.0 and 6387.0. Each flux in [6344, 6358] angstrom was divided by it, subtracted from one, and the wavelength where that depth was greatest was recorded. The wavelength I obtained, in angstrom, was 6357.0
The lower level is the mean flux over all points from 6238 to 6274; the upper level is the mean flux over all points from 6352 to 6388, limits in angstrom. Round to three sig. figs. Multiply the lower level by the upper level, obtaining 164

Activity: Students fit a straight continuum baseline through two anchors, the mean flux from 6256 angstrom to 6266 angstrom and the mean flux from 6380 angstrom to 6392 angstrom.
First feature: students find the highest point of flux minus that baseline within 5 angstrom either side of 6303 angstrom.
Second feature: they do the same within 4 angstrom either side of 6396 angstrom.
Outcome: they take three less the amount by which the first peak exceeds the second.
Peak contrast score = 2.8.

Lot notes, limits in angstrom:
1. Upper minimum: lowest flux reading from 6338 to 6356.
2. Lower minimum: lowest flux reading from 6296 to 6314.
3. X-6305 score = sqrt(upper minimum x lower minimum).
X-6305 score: 12.9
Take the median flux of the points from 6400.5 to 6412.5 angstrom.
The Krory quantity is 12.7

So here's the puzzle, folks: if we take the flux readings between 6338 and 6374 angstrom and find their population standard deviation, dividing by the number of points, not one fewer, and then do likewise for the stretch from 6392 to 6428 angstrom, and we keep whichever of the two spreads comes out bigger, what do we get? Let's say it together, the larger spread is 0.37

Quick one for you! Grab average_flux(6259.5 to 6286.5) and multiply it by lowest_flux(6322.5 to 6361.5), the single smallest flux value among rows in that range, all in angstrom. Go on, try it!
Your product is 163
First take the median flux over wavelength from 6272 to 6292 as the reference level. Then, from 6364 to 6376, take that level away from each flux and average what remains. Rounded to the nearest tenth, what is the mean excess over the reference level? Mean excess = 0.2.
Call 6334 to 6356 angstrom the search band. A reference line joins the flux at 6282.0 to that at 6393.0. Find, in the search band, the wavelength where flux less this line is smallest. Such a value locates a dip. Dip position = 6348.0 angstrom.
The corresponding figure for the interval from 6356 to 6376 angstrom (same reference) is 6375.0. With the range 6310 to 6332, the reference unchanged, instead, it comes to 6312.0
